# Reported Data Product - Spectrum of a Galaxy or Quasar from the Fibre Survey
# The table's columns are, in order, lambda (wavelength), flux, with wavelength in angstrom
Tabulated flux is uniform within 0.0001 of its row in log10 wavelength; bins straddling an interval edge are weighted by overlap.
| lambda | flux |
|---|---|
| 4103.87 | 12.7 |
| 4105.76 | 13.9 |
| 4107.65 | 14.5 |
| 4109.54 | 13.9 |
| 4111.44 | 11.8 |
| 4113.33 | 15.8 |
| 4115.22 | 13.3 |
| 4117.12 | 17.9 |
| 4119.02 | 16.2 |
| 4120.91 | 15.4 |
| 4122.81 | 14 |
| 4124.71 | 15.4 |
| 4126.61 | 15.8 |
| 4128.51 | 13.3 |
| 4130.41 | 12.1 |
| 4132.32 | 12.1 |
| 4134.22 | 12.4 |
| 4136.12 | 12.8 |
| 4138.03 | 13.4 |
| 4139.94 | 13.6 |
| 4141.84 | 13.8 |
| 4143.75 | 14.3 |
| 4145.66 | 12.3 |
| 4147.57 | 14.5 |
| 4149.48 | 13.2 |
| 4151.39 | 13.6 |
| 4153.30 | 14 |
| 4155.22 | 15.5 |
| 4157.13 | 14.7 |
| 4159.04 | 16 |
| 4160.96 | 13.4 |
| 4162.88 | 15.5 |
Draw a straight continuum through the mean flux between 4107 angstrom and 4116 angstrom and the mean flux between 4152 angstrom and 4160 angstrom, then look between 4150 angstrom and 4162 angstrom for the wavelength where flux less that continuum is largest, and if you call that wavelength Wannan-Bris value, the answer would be 4159.04 angstrom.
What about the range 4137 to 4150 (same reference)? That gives 4147.57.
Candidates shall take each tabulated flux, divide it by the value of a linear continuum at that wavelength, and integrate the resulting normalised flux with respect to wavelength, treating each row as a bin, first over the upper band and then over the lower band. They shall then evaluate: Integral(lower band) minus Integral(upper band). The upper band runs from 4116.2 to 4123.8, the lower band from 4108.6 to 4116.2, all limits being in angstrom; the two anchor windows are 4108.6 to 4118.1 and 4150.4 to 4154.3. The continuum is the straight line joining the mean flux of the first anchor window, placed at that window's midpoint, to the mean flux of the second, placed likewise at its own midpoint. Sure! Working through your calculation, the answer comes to -1.2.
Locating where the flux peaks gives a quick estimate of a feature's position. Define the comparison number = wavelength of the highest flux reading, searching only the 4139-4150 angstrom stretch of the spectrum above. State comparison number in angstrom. 4147.57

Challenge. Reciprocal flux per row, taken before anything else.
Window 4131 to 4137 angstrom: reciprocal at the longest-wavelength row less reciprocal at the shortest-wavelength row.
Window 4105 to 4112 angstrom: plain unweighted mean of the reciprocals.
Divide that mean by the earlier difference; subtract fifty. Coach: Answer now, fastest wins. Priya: -66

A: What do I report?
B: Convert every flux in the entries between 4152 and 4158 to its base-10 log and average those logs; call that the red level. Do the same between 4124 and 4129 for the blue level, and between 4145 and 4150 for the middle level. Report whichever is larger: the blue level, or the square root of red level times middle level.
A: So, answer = 1.17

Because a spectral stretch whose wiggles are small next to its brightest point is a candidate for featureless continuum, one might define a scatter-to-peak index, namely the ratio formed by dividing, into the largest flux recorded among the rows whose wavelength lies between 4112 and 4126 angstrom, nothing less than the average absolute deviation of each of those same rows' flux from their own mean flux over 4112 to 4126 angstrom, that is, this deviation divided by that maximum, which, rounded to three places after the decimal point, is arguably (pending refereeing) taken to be 0.058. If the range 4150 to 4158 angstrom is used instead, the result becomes 0.042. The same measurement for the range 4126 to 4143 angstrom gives 0.051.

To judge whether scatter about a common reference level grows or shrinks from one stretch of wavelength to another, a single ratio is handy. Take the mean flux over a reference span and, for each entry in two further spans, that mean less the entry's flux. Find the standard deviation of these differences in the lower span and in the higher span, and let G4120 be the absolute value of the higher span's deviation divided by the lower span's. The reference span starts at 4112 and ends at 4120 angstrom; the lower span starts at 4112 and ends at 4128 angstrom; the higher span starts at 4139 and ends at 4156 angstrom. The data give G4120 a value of 0.64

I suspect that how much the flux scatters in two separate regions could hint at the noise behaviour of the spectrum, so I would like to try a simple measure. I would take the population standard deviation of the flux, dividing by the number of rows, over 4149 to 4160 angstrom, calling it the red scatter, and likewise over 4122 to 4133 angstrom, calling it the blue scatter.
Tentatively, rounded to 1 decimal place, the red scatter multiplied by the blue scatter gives 1.5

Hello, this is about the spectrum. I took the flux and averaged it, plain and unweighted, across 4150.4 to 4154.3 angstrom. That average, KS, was 13.8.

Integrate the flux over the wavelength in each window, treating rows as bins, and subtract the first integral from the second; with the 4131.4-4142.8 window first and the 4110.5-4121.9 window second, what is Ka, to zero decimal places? 23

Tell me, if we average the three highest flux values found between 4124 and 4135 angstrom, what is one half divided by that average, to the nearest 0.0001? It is 0.0337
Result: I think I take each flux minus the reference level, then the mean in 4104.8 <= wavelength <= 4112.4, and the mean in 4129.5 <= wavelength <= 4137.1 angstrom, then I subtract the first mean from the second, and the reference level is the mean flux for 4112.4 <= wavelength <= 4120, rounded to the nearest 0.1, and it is -1.2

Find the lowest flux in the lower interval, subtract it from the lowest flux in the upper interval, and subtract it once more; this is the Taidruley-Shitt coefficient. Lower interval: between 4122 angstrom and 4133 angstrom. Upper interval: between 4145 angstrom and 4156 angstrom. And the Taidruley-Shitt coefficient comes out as -11.9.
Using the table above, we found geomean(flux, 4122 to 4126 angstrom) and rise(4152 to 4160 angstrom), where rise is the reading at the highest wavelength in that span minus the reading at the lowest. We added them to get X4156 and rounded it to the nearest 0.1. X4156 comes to 16.7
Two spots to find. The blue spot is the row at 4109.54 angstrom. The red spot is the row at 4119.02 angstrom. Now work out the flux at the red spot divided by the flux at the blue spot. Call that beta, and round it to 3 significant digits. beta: 1.17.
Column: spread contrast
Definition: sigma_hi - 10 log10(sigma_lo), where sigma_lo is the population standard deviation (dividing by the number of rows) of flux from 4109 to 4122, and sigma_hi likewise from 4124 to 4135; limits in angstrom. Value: -1.2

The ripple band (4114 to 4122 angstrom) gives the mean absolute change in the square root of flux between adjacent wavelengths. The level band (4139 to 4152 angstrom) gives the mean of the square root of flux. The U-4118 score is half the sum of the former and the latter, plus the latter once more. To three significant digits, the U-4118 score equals 5.68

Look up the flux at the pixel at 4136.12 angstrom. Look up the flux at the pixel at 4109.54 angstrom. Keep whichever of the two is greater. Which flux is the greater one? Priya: 13.9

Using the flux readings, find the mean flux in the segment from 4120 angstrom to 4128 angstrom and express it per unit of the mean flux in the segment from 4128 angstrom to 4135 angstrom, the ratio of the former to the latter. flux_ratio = 1.21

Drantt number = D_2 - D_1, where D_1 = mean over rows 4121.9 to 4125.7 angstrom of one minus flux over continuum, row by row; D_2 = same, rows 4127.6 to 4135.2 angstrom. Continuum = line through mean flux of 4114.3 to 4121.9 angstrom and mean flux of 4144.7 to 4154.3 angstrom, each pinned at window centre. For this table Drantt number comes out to 0.12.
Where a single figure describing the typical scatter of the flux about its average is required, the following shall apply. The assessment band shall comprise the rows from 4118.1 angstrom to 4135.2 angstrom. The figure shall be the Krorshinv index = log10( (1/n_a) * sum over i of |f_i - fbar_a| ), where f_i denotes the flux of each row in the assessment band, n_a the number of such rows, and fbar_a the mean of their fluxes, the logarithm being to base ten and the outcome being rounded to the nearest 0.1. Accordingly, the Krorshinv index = 0.2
